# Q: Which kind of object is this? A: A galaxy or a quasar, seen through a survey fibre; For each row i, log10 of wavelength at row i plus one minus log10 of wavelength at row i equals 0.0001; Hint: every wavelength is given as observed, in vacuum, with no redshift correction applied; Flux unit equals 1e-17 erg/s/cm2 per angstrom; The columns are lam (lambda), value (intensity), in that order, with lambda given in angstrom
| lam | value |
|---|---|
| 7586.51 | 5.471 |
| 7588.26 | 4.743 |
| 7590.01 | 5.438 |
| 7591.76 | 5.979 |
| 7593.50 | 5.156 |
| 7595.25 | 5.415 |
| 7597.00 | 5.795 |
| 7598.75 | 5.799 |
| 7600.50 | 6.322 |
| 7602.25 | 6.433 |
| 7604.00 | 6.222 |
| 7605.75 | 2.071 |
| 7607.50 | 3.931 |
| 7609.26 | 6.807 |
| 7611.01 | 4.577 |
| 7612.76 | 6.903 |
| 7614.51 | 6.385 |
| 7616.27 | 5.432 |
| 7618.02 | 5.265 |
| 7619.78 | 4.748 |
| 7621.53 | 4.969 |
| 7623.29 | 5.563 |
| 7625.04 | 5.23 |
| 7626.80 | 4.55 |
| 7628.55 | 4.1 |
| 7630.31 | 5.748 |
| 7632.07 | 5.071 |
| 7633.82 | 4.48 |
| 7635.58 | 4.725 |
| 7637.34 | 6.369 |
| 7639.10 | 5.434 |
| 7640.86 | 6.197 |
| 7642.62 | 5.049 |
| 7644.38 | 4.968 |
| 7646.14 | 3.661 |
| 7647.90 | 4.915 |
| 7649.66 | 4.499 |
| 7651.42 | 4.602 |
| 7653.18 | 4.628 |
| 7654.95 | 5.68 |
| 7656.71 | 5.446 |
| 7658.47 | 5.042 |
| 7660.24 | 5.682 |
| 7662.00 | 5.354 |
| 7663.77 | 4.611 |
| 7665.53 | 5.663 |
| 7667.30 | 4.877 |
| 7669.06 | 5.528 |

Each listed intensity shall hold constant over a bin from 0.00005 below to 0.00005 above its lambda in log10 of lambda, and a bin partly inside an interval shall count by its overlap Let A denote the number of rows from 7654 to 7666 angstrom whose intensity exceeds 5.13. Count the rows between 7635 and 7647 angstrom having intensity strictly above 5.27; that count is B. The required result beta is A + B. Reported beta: 8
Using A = 5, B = 3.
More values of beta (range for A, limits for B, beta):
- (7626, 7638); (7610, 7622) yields 5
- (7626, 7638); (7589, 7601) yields 8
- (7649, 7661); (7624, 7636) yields 4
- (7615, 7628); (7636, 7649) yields 7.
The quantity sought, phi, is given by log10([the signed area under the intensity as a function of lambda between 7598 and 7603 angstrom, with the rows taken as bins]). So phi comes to 1.49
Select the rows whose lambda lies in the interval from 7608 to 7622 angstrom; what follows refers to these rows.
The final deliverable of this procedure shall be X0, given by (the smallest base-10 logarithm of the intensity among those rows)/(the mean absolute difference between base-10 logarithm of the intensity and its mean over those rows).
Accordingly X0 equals 11.0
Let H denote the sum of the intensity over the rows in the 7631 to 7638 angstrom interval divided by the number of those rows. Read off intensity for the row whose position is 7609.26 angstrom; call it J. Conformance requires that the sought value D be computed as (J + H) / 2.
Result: 5.98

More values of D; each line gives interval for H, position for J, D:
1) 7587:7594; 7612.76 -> 6.12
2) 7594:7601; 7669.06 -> 5.68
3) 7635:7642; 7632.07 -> 5.38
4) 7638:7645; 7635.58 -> 5.07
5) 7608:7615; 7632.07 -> 5.62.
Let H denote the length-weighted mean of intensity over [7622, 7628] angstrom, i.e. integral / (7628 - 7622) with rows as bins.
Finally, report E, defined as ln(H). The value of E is 1.62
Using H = 5.05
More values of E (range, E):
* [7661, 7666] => 1.65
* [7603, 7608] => 1.42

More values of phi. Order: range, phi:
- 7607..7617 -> 1.76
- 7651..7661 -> 1.72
